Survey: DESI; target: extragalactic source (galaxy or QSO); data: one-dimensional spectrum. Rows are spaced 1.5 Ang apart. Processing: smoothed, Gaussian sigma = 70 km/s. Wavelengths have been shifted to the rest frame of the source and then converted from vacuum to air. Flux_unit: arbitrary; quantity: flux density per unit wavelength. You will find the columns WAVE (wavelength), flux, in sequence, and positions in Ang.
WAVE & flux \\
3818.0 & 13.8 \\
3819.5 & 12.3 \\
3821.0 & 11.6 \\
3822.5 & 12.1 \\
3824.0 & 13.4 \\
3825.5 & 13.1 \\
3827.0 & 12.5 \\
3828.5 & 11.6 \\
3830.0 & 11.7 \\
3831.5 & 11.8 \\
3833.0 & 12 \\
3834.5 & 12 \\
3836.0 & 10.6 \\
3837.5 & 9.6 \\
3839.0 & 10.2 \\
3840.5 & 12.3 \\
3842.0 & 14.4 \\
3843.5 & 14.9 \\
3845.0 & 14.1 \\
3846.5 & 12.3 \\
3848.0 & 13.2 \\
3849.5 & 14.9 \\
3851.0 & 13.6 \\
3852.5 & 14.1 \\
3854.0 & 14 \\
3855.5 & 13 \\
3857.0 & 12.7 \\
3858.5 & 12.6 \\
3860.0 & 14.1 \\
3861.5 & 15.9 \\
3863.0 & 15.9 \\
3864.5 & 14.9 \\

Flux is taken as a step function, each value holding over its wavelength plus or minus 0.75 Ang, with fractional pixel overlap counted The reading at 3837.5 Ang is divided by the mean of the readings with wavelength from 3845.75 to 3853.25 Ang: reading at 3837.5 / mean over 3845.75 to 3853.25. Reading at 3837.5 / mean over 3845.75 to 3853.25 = 0.70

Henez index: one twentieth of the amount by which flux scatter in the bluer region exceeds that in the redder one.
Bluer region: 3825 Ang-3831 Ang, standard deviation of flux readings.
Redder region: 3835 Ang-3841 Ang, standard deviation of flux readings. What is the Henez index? -0.02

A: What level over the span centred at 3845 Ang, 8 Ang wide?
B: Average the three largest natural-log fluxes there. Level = 2.67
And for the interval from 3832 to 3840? 2.44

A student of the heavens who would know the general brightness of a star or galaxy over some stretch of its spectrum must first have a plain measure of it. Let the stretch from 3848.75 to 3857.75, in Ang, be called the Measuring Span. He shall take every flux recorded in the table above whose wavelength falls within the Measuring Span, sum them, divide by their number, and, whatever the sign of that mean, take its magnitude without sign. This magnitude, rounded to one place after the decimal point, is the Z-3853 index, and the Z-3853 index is 13.7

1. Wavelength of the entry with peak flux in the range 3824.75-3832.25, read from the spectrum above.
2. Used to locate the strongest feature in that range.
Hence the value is 3825.5 Ang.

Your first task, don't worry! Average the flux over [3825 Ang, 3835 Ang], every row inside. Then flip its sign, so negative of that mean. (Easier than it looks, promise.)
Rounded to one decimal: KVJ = -12.1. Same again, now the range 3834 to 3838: -10.7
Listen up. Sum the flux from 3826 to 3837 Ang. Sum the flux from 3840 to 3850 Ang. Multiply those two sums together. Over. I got 7899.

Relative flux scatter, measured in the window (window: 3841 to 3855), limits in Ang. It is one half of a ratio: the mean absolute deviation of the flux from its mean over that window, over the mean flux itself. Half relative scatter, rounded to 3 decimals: 0.022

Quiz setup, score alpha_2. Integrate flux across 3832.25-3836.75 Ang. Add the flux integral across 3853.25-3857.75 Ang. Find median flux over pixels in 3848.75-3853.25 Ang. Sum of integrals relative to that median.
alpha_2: 7.9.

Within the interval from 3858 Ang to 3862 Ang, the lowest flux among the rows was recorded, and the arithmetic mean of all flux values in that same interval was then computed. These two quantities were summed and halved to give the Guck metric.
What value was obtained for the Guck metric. 13.4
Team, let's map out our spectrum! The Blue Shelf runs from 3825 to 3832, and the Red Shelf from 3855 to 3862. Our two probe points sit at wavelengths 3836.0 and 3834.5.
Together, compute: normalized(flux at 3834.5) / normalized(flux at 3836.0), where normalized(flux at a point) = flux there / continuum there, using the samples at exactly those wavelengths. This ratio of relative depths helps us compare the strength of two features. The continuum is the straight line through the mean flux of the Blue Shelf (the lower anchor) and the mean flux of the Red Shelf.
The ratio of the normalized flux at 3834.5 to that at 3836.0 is 1.14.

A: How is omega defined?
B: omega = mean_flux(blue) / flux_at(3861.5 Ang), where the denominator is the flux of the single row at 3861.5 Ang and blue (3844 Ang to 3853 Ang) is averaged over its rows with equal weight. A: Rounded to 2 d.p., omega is 0.86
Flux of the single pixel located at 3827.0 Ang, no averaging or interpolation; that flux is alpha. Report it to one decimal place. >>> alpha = 12.5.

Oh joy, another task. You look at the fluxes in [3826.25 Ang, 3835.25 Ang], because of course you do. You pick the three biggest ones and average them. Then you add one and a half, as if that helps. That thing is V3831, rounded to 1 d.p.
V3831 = 13.7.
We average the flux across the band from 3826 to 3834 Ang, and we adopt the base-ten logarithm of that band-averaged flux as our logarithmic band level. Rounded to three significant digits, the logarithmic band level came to 1.08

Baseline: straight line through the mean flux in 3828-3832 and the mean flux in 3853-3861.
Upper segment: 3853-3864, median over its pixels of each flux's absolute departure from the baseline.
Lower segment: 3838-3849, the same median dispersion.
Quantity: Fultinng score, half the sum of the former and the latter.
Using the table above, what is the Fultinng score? 1.1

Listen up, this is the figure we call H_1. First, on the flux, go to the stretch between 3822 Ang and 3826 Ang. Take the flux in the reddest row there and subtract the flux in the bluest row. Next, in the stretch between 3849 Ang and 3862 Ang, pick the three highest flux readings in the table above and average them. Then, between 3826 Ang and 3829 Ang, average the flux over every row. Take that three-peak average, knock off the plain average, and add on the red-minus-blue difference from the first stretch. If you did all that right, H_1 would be 4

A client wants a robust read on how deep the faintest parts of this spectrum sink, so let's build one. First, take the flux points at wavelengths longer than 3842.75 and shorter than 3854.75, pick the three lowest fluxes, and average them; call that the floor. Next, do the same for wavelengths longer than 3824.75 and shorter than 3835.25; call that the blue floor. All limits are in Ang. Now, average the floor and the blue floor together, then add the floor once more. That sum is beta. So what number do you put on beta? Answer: 25.4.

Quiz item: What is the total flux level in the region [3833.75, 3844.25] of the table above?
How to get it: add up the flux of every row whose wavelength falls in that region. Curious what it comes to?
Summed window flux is 84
